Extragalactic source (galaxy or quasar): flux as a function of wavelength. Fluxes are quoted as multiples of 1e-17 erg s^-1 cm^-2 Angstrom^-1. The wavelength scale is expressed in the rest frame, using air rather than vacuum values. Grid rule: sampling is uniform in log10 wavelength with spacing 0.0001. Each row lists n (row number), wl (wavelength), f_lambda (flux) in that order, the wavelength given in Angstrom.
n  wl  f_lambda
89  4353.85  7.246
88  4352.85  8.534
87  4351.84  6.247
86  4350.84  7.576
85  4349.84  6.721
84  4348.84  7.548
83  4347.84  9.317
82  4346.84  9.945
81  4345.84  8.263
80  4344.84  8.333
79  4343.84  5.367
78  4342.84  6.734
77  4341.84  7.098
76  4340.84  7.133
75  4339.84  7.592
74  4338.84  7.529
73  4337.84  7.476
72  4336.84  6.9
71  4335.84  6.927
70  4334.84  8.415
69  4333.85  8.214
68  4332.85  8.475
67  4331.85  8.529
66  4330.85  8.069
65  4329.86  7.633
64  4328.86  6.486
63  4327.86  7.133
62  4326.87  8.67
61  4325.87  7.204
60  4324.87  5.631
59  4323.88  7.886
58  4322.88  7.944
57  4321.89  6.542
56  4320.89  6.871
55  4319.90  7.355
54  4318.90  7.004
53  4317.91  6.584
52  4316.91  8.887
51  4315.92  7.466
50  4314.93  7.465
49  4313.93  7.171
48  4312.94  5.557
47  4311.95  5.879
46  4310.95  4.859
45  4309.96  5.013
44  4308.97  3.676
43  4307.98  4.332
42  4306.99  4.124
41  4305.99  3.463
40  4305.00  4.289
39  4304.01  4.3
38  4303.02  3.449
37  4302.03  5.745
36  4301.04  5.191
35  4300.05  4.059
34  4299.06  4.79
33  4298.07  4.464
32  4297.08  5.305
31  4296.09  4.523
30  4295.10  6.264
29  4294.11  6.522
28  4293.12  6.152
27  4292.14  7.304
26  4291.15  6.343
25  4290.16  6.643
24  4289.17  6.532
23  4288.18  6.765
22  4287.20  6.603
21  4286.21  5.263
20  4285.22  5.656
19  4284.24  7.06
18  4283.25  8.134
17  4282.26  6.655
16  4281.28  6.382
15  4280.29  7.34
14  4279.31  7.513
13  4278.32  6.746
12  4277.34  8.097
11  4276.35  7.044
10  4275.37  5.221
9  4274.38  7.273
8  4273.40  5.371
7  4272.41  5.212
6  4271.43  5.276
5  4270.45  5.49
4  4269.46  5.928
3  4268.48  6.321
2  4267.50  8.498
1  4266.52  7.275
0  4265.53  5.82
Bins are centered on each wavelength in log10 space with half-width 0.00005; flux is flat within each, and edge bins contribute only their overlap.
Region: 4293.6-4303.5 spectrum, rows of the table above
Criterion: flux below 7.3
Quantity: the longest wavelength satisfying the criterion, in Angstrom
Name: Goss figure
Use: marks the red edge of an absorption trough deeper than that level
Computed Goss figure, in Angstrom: 4303.02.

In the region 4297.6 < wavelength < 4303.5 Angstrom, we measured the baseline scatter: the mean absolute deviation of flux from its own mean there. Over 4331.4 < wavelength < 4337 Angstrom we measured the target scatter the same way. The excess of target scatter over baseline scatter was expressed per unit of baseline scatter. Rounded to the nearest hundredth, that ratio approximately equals 0.06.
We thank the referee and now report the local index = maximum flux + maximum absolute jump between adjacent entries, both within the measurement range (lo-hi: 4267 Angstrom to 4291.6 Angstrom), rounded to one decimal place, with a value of 10.7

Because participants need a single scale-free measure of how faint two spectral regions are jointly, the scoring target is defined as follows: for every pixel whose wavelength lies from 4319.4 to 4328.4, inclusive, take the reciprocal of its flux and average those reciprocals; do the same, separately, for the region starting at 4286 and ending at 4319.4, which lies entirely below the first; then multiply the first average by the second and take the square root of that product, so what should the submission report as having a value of 0.162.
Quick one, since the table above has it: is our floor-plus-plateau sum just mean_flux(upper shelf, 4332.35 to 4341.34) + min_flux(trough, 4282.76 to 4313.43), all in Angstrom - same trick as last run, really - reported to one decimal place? 11.1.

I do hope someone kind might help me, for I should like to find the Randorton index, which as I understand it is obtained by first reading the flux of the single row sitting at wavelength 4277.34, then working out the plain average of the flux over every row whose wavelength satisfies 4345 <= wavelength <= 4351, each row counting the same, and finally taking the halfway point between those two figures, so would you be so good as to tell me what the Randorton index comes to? 8.2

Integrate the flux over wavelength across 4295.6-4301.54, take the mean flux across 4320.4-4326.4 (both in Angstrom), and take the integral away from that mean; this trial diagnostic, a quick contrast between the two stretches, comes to -21.0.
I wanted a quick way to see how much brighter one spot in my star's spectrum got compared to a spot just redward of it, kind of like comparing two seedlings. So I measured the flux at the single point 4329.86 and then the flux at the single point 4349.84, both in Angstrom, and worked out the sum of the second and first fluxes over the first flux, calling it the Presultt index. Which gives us 1.88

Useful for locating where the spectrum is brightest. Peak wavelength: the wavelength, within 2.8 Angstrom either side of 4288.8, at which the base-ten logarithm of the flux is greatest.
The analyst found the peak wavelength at 4288.18 Angstrom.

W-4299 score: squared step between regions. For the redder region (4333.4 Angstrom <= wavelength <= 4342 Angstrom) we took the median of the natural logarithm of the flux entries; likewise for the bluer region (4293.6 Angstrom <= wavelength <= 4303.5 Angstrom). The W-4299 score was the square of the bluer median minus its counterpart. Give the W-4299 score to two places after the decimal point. 0.16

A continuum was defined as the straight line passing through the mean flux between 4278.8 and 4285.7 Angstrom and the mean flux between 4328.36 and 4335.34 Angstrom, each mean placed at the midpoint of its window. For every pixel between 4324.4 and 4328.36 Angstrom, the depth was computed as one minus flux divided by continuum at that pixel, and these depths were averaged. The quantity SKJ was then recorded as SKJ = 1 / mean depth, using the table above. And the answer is 11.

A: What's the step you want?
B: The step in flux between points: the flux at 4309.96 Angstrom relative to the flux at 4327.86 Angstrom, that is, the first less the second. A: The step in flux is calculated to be -2.1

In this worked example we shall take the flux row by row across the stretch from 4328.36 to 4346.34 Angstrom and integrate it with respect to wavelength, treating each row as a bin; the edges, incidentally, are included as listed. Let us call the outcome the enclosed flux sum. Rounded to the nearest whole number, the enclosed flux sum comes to 135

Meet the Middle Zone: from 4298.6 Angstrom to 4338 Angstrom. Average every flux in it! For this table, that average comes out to 6.4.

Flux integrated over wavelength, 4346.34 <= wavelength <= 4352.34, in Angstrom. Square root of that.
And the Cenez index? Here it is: 6.89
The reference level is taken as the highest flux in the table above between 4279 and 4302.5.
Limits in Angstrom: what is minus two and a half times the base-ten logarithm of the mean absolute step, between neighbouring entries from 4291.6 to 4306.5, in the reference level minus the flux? 0.2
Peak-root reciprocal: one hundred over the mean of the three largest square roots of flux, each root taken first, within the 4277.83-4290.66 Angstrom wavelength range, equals 36.1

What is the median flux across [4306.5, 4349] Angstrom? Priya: 7.2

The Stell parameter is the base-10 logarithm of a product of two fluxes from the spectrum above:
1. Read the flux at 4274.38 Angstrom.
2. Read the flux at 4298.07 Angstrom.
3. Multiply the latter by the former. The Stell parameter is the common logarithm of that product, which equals 1.51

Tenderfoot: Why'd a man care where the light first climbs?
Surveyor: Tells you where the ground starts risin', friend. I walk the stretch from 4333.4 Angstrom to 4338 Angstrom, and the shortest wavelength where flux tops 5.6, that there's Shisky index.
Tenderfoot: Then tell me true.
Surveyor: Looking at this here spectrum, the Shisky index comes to 4333.85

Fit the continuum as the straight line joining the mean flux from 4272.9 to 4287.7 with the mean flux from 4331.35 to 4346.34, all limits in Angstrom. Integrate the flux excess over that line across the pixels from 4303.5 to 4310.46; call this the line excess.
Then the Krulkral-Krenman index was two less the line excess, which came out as 22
